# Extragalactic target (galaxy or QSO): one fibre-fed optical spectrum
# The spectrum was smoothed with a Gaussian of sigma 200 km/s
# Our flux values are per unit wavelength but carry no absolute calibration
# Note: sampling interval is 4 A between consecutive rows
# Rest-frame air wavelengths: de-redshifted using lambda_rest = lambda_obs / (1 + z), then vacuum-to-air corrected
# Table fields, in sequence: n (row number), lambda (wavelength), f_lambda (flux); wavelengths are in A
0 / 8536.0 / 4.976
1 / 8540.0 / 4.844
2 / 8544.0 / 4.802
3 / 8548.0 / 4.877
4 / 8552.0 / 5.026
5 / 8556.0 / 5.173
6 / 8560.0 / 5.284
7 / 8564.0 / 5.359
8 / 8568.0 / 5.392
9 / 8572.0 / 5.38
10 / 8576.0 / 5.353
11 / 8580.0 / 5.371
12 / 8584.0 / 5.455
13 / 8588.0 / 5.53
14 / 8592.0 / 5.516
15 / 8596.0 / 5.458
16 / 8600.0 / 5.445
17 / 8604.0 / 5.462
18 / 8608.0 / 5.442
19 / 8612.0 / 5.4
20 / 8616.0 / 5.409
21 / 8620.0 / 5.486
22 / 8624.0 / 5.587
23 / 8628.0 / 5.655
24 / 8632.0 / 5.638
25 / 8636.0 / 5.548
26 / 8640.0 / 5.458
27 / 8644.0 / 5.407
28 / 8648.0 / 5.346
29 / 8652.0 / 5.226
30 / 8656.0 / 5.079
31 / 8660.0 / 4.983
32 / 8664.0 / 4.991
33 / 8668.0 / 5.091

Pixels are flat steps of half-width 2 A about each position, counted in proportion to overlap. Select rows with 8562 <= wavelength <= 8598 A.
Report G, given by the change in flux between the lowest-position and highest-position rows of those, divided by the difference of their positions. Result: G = 0.003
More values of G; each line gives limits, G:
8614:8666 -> -0.009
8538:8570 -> 0.020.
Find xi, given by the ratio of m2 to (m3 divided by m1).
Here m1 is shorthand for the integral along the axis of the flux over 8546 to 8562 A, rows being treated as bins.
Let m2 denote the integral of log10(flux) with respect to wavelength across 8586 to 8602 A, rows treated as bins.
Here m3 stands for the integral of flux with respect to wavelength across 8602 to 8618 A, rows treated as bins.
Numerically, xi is 11.1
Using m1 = 81.4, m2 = 11.8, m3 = 86.9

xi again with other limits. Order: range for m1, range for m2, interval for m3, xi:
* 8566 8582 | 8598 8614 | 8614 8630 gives 11.4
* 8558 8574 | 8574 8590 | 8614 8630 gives 11.4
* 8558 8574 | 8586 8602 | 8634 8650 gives 11.6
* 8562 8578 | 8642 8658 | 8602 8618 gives 11.4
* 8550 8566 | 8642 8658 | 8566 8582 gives 11.2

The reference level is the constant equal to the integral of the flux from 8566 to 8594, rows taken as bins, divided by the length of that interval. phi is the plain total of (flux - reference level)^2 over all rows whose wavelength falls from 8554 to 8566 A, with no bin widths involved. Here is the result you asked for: 0.09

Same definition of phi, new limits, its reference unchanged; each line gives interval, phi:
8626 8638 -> 0.11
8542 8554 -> 0.86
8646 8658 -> 0.17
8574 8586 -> 0.01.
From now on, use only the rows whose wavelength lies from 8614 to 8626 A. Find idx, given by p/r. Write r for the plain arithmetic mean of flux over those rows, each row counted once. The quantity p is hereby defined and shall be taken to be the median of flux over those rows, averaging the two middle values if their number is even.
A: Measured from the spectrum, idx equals 1.00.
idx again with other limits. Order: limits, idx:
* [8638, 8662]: 1.01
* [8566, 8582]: 1.00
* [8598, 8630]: 0.99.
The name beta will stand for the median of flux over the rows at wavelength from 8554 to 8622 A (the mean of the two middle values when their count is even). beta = 5.41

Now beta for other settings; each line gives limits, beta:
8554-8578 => 5.36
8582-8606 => 5.46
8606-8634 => 5.49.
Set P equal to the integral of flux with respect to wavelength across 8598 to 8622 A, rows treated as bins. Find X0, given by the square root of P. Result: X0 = 11.4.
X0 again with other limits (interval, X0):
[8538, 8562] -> 11.0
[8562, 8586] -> 11.4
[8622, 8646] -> 11.5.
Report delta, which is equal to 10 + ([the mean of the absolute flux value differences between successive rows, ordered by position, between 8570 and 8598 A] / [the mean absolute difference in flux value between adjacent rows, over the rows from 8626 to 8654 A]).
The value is 10.6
